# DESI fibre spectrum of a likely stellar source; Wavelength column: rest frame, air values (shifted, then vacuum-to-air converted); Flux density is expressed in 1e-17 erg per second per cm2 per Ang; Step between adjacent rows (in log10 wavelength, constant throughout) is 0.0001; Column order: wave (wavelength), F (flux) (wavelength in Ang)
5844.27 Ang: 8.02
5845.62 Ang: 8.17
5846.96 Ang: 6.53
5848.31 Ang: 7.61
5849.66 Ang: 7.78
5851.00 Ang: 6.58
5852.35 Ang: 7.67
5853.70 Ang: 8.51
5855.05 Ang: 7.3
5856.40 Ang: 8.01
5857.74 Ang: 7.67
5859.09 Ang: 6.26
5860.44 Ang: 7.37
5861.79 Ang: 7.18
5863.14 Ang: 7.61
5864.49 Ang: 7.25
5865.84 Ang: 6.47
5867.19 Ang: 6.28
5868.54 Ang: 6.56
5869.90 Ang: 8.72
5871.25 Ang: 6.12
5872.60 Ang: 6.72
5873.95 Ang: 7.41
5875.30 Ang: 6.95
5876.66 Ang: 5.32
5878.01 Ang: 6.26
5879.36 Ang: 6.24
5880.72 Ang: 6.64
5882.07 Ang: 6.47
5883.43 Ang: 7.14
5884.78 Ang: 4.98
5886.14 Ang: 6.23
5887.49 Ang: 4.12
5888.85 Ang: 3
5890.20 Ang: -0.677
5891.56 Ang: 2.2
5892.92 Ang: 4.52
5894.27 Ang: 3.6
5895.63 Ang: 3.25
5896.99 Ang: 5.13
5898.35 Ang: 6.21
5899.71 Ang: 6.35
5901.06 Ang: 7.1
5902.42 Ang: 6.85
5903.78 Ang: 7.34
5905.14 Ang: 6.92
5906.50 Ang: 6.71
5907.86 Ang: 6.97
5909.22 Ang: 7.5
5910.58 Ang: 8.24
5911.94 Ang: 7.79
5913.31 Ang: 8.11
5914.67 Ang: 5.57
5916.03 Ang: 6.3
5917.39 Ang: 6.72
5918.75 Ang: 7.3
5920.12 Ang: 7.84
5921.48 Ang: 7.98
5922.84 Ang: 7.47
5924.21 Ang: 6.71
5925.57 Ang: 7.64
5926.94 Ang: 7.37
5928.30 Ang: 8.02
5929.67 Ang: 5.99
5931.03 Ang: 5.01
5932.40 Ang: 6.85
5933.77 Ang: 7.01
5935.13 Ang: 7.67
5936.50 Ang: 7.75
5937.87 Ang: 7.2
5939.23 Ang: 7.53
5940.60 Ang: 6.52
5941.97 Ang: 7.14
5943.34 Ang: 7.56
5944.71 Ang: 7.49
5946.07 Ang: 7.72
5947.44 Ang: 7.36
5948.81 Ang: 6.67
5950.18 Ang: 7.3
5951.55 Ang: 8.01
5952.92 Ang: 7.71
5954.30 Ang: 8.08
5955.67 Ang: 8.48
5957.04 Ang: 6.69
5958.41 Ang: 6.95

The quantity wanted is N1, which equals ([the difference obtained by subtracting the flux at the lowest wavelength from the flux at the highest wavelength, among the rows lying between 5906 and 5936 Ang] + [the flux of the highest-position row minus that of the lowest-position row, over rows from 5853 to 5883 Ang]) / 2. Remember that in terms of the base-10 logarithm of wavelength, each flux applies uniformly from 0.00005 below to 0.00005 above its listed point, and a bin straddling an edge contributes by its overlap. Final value -0.5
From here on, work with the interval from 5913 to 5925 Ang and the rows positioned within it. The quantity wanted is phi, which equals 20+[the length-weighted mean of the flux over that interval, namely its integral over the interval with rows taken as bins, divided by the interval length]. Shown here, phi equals 27.1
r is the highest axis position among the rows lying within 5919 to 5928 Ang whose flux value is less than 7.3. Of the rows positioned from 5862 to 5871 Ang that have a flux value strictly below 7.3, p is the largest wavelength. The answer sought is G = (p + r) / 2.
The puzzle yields 5896.4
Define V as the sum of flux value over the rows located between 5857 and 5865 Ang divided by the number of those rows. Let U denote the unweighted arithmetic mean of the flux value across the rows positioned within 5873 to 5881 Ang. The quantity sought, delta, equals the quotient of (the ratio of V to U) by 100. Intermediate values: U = 6.5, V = 7.22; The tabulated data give 0.0112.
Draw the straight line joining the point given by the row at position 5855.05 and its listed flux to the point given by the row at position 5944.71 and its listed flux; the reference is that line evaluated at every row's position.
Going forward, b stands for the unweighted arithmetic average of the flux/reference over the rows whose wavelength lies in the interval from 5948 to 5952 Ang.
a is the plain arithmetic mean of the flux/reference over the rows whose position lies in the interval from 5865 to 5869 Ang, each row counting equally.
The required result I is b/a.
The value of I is 1.11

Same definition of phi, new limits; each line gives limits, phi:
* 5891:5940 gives 26.6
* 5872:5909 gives 25.6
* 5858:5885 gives 26.7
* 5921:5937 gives 27.1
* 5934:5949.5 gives 27.3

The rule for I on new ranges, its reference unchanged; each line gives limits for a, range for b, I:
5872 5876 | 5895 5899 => 0.69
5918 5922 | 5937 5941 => 0.91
